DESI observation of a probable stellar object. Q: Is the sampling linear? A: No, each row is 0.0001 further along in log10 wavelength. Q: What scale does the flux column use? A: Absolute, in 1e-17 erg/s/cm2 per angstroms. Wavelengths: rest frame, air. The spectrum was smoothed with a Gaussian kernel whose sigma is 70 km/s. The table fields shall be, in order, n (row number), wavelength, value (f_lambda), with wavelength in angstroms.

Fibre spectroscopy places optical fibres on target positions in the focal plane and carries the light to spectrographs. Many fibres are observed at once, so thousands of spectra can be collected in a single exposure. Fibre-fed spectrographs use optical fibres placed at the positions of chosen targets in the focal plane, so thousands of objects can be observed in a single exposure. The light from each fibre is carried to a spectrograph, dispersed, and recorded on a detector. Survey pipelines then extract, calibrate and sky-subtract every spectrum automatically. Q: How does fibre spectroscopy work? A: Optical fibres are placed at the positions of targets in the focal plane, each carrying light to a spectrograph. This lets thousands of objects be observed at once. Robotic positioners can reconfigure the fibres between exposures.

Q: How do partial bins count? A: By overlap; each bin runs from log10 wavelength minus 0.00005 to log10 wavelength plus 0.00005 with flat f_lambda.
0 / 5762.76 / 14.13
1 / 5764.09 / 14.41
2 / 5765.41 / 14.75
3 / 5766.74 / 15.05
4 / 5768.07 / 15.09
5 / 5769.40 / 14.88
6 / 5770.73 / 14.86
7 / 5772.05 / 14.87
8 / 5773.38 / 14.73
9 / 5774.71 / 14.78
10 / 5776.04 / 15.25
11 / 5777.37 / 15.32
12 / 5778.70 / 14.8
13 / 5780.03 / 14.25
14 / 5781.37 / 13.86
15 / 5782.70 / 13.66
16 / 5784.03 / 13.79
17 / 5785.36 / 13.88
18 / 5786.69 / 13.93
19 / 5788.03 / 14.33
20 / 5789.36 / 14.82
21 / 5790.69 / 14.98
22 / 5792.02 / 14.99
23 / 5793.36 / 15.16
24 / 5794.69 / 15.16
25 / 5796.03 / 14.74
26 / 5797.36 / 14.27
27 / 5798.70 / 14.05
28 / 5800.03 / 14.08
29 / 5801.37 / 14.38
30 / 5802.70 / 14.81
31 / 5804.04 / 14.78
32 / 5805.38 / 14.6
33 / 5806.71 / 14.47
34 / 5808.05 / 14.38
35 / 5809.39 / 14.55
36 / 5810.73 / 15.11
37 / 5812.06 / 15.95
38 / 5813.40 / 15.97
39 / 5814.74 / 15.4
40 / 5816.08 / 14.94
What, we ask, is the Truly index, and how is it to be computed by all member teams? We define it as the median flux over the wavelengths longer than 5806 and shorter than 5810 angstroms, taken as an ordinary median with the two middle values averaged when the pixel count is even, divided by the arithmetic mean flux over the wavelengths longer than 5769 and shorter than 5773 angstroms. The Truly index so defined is 0.97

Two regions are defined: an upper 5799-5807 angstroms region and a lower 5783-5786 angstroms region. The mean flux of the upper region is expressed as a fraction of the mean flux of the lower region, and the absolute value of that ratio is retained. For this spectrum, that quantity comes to 1.05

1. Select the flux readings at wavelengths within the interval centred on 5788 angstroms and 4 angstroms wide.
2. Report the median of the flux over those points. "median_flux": 14.3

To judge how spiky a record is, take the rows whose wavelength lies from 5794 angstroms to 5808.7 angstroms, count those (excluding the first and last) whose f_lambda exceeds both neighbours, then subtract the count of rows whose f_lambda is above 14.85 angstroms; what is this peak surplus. 0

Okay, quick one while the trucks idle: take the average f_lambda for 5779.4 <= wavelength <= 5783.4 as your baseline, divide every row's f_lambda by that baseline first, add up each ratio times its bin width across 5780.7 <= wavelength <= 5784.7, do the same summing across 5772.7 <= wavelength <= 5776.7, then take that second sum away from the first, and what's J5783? -0.3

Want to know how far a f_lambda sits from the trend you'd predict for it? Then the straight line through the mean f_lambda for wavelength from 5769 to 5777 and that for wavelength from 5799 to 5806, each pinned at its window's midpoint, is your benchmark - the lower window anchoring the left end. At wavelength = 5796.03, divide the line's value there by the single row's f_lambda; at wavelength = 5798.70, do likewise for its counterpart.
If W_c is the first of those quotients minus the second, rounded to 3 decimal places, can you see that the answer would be -0.046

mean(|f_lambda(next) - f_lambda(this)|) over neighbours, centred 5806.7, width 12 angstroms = 0.30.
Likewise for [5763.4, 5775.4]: 0.14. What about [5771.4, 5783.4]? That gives 0.30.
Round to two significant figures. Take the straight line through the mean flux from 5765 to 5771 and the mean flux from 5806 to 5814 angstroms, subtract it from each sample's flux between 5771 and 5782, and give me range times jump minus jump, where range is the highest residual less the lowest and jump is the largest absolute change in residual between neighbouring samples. 0.26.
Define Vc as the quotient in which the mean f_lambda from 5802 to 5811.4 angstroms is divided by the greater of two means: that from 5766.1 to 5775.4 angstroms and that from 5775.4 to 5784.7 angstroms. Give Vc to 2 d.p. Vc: 0.99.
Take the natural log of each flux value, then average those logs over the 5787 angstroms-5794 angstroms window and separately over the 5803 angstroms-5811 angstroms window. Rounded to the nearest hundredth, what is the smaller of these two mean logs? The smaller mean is 2.68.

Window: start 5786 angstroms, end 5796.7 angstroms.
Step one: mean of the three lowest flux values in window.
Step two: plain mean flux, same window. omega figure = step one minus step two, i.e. -0.43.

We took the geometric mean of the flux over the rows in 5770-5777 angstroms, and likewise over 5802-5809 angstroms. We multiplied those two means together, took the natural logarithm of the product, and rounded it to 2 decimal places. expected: 5.38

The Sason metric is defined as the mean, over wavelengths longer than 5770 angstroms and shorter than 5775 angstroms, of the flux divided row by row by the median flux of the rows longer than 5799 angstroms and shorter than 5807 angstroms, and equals 1.02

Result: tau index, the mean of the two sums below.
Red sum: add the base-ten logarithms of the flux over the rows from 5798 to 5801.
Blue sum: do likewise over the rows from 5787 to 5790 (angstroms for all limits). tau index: 2.31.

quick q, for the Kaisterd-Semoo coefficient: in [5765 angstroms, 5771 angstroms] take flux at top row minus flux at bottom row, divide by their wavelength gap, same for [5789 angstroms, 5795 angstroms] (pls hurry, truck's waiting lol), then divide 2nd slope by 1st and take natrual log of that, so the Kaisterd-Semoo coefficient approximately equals 1.1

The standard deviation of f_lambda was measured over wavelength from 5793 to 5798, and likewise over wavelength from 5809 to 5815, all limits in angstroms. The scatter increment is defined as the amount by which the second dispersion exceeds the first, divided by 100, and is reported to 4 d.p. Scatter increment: 0.0017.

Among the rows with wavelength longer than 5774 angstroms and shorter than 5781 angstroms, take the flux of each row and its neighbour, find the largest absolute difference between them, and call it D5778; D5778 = 0.550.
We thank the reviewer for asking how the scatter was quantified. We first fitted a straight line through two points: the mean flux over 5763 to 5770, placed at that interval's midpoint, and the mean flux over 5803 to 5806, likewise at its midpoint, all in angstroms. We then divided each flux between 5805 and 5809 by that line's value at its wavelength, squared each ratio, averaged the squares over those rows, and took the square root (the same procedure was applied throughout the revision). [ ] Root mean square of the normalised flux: 0.99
